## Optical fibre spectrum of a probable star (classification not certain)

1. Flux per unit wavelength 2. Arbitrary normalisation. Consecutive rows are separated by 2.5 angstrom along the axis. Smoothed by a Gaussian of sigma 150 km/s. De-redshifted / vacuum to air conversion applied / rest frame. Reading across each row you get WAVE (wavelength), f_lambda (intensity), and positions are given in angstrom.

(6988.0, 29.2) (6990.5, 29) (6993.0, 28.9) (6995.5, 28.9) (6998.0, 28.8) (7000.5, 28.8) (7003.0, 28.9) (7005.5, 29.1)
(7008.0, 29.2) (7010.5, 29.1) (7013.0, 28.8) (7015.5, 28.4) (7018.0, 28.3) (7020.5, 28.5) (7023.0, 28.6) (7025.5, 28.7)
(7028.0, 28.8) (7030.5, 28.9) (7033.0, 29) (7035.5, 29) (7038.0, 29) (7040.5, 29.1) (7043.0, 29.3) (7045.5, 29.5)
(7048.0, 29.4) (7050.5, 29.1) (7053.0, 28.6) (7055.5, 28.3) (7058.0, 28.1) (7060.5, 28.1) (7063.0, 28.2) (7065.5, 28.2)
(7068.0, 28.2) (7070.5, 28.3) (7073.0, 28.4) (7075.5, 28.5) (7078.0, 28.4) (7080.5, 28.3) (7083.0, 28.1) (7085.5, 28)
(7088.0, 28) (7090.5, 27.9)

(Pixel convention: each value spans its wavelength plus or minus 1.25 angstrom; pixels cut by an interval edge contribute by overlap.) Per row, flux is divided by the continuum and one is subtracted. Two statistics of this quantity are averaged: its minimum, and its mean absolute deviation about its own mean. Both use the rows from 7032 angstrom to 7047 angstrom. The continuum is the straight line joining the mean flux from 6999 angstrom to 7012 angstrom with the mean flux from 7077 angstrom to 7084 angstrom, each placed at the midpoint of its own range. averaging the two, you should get 0.0080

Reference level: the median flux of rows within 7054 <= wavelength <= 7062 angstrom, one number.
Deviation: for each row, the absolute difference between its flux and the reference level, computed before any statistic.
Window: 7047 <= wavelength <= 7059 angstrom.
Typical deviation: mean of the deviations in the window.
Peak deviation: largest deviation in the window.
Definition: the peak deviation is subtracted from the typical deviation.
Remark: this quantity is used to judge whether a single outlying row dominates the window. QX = -0.70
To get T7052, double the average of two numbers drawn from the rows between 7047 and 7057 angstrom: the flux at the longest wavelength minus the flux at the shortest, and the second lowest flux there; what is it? 27.5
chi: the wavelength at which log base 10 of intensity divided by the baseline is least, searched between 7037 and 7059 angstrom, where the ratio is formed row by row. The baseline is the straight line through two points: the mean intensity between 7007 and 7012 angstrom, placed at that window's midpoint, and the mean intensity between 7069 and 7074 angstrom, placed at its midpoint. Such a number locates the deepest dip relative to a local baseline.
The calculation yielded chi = 7058.0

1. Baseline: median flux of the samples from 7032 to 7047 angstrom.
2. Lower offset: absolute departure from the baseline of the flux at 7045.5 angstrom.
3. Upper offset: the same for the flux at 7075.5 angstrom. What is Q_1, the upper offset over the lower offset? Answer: 1.2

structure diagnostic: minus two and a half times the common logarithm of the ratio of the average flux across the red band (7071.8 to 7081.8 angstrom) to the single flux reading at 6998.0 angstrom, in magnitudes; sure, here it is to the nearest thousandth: 0.015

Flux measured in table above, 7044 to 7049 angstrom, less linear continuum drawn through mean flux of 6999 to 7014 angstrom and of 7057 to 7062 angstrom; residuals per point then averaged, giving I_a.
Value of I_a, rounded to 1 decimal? 1.1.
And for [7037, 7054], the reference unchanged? 0.8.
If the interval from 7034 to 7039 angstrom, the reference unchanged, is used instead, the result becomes 0.5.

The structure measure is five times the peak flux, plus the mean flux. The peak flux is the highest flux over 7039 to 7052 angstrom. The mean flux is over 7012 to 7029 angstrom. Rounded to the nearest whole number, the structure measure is 176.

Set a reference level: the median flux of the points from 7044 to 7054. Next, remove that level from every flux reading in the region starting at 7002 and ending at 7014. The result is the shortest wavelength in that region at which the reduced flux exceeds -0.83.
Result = 7003.0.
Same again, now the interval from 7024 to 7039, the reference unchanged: 7025.5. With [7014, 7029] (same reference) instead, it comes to 7020.5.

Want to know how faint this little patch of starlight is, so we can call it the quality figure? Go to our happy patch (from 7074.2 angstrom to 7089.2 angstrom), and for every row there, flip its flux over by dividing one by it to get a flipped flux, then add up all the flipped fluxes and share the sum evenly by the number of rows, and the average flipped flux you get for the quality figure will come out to 0.0354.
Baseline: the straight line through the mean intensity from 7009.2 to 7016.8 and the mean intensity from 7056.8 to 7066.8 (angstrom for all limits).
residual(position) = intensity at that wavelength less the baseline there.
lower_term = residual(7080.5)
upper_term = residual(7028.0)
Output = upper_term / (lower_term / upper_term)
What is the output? 0.13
